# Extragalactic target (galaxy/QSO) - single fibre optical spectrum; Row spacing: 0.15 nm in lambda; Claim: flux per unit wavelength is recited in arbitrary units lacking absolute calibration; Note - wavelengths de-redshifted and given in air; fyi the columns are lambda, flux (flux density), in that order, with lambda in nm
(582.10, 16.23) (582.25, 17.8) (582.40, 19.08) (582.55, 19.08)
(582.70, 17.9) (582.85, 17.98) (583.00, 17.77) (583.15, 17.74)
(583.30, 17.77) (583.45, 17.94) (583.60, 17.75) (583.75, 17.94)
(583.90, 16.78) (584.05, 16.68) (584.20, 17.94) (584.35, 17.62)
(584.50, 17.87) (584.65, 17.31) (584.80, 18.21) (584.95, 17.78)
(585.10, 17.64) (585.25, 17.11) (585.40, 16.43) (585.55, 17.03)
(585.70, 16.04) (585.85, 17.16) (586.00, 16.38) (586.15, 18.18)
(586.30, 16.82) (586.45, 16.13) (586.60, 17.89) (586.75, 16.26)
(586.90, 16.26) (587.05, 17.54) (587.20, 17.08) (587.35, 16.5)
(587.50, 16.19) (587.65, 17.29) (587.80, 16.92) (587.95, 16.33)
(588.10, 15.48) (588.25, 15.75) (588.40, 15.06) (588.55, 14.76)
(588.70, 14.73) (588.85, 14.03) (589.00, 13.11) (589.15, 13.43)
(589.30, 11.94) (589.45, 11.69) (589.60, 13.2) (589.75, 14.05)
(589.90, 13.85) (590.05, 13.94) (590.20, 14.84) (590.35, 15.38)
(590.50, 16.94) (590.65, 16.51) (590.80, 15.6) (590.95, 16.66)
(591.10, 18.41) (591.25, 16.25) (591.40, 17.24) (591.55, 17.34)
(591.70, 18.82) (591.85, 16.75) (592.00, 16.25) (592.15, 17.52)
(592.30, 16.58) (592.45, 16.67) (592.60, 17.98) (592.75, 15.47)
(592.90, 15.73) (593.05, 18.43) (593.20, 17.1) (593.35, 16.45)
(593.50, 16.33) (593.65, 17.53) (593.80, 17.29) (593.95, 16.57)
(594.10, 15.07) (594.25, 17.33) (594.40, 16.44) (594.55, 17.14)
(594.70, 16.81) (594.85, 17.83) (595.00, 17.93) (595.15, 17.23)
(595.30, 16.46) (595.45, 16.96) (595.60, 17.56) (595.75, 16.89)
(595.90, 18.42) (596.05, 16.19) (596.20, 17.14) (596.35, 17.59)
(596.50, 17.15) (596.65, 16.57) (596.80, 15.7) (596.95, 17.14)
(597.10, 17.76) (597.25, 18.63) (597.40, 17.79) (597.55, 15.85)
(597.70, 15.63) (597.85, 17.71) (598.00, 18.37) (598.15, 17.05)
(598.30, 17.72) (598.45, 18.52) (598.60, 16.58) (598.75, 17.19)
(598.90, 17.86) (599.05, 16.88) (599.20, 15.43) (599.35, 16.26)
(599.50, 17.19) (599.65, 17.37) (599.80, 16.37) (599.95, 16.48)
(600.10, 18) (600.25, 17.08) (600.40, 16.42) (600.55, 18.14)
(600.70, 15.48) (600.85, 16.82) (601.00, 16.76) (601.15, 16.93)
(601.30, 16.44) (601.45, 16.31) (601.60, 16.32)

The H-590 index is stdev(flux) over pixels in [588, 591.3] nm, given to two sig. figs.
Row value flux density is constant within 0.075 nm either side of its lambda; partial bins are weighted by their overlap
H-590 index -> 1.6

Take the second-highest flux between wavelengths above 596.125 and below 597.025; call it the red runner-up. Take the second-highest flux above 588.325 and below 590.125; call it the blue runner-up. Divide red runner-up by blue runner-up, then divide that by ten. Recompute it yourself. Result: 0.116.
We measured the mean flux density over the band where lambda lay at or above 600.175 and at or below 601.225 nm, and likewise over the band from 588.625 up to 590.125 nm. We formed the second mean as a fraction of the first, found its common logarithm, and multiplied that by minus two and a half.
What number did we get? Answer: 0.25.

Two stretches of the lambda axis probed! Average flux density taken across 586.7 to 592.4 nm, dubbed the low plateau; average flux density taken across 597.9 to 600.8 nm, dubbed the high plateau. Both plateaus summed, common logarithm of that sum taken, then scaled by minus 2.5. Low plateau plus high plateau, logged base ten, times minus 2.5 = -3.79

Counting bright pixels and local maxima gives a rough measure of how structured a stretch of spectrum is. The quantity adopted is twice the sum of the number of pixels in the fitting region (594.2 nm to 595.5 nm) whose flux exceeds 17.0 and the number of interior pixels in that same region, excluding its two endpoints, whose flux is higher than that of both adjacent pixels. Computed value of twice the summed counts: 14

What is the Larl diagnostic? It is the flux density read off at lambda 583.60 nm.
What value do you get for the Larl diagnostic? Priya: 17.75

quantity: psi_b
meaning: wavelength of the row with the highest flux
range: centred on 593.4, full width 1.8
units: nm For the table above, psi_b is 593.05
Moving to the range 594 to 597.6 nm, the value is 597.25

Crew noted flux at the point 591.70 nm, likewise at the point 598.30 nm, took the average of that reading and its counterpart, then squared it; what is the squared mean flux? 334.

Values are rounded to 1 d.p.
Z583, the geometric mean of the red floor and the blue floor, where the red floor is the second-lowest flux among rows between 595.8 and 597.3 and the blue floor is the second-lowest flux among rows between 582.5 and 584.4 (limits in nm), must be 16.5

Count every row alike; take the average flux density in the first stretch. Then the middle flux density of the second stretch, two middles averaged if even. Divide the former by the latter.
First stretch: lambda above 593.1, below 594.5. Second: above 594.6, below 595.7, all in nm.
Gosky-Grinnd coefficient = 0.97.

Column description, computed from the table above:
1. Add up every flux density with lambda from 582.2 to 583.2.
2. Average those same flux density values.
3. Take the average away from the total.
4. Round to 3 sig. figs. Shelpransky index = 109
